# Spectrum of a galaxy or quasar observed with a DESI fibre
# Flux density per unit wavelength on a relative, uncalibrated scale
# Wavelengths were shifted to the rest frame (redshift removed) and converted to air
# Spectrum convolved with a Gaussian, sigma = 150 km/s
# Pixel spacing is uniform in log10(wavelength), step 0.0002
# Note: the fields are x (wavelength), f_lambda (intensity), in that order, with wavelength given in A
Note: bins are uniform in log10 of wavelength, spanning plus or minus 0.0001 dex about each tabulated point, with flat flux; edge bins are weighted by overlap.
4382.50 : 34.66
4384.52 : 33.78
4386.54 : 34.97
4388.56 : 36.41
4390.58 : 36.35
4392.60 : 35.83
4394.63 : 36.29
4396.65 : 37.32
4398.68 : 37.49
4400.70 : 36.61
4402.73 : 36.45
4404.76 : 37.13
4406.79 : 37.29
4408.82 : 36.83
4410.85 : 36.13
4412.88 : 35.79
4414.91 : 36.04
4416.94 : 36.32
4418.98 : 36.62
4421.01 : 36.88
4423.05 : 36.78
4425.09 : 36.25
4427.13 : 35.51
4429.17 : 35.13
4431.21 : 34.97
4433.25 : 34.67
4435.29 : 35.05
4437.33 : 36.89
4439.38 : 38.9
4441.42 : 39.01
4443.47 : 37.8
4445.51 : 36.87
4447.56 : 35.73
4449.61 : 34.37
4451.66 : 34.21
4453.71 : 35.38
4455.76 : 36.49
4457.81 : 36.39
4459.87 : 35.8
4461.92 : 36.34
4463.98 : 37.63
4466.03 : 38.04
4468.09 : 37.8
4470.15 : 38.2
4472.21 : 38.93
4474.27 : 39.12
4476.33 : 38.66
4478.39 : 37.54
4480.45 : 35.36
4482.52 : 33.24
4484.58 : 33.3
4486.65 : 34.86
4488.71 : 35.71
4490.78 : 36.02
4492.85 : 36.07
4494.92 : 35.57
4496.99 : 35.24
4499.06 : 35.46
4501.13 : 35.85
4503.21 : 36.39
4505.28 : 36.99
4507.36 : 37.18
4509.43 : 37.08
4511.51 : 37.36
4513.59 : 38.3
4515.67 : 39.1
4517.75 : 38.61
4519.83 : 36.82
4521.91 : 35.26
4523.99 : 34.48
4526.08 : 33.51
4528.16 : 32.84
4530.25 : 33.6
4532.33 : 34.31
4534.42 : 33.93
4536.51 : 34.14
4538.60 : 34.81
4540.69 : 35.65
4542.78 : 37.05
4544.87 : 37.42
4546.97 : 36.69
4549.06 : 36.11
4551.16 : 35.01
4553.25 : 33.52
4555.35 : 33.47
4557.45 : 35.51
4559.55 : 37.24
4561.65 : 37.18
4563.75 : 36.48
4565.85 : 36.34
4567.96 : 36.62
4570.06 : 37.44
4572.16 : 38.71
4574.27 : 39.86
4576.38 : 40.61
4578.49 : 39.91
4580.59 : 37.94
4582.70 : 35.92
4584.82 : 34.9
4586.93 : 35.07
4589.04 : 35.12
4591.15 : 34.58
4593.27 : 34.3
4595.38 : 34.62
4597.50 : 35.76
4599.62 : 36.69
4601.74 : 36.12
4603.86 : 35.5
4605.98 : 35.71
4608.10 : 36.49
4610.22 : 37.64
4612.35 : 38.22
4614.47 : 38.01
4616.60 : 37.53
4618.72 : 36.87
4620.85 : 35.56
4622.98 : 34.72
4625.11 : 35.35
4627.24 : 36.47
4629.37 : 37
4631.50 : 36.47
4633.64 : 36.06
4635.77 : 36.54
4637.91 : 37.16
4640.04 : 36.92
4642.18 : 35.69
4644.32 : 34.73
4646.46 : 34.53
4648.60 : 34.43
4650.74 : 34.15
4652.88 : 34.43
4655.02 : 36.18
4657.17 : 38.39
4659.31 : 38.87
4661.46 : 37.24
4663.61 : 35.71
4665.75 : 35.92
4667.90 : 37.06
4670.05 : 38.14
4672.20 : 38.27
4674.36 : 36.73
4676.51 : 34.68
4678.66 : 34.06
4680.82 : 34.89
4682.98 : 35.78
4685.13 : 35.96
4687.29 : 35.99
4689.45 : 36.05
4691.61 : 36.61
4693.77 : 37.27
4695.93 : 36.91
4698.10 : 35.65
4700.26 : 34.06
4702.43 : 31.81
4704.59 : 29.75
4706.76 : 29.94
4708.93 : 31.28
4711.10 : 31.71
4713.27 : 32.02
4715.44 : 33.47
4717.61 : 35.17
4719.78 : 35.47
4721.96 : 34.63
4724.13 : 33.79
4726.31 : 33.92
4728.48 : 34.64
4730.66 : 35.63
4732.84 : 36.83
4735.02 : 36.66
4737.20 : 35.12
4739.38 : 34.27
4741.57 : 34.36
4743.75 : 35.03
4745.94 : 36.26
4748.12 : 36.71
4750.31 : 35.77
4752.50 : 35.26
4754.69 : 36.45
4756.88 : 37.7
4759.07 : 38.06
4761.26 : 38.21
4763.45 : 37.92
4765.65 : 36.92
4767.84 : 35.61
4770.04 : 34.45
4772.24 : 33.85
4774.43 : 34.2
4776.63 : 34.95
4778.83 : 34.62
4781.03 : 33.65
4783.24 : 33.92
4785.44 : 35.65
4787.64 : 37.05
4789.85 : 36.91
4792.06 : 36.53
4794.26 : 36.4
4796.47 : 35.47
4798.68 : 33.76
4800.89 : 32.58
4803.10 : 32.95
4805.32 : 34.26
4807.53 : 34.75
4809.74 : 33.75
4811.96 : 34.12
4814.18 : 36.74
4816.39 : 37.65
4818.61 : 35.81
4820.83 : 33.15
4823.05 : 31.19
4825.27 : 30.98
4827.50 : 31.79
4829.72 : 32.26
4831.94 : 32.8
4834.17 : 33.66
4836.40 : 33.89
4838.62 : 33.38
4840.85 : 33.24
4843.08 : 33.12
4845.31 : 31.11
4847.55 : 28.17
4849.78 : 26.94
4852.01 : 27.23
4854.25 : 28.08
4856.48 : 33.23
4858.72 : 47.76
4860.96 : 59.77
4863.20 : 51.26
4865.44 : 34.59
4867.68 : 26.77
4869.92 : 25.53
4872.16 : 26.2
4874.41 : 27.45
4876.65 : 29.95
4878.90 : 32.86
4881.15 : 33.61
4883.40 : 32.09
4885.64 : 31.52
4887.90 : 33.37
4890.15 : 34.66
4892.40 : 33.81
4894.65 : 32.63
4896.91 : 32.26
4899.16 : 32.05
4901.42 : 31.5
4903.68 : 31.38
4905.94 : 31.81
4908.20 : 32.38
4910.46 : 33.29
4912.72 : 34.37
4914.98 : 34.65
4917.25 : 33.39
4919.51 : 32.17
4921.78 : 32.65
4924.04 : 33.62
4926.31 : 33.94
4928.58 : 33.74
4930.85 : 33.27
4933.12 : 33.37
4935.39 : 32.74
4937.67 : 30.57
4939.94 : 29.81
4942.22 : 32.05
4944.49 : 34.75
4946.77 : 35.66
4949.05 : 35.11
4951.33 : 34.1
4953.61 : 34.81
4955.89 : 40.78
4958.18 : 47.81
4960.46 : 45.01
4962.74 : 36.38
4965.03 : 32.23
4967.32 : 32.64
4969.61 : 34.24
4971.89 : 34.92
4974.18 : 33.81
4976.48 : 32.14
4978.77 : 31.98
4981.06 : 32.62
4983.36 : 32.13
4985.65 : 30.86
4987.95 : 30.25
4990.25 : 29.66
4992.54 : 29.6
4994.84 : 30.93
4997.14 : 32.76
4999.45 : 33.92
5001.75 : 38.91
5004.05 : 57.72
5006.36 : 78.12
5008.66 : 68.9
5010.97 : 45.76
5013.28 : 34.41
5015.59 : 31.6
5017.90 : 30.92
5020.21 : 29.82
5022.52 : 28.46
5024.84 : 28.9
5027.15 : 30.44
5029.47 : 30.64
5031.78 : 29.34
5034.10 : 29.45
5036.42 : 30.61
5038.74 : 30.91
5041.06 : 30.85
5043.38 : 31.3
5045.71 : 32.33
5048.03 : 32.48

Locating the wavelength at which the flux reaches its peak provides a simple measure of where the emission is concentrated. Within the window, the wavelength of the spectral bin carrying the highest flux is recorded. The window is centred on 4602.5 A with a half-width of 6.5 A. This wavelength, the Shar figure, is 4599.62 A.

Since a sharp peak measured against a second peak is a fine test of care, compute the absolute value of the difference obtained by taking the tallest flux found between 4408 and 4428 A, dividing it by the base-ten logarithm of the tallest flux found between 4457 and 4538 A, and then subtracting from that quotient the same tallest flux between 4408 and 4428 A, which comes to 13.7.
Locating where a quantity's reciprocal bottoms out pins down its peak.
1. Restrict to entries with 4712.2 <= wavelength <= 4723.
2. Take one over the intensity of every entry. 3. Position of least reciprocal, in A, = 4719.78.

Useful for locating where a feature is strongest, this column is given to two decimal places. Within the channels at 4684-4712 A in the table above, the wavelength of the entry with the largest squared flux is 4693.77 A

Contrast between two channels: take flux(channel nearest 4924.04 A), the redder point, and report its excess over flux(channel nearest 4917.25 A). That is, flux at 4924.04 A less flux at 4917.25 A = 0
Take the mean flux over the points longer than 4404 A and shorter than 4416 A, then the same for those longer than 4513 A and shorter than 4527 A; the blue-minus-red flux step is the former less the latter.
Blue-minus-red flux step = 0.0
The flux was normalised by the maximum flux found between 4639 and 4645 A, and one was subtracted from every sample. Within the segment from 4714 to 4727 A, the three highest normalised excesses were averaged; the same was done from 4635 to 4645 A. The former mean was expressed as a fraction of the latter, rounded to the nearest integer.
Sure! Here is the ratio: 39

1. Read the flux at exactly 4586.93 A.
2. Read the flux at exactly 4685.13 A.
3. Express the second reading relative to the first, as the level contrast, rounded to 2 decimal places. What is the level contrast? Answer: 1.03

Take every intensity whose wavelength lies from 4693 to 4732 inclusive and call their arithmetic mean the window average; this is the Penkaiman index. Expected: 34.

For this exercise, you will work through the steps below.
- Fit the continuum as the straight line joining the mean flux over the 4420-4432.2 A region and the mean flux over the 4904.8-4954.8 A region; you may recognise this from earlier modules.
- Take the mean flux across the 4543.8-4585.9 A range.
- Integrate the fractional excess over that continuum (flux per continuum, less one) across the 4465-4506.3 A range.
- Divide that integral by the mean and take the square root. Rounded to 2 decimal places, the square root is 0.16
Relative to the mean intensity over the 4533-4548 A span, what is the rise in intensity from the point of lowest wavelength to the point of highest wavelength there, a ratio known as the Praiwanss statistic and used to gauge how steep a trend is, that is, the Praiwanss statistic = 0.08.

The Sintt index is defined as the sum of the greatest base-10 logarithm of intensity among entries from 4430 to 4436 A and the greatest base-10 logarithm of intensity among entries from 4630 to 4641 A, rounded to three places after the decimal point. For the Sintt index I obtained 3.115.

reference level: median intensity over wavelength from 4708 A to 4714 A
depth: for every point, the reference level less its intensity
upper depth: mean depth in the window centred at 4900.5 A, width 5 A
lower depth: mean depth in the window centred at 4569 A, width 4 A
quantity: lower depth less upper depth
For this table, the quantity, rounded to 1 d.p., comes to -5.3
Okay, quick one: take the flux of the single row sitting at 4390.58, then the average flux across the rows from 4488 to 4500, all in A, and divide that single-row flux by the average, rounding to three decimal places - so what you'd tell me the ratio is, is 1.019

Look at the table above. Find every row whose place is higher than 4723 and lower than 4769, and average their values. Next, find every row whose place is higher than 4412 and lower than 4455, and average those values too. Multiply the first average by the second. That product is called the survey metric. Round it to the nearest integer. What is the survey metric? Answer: 1300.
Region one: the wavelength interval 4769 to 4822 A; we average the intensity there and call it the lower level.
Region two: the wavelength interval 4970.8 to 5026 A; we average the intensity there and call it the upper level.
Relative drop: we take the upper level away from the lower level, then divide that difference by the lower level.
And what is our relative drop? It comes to -0.06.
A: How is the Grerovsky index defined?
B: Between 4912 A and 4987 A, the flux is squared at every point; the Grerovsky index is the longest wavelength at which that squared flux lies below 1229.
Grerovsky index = 4985.65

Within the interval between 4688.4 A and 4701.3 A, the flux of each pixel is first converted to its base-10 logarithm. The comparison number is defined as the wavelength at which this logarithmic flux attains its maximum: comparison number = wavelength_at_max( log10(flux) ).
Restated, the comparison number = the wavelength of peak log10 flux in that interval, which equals 4693.77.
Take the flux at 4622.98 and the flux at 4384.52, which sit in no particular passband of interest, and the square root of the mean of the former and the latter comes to 5.85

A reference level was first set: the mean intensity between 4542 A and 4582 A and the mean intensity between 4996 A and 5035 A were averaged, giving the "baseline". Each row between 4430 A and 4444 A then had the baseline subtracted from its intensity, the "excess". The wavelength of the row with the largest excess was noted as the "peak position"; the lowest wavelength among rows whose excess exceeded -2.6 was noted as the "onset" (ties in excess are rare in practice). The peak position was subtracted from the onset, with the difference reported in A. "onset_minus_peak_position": -4.1 A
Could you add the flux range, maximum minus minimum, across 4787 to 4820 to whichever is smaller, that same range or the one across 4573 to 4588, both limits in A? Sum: 10.1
